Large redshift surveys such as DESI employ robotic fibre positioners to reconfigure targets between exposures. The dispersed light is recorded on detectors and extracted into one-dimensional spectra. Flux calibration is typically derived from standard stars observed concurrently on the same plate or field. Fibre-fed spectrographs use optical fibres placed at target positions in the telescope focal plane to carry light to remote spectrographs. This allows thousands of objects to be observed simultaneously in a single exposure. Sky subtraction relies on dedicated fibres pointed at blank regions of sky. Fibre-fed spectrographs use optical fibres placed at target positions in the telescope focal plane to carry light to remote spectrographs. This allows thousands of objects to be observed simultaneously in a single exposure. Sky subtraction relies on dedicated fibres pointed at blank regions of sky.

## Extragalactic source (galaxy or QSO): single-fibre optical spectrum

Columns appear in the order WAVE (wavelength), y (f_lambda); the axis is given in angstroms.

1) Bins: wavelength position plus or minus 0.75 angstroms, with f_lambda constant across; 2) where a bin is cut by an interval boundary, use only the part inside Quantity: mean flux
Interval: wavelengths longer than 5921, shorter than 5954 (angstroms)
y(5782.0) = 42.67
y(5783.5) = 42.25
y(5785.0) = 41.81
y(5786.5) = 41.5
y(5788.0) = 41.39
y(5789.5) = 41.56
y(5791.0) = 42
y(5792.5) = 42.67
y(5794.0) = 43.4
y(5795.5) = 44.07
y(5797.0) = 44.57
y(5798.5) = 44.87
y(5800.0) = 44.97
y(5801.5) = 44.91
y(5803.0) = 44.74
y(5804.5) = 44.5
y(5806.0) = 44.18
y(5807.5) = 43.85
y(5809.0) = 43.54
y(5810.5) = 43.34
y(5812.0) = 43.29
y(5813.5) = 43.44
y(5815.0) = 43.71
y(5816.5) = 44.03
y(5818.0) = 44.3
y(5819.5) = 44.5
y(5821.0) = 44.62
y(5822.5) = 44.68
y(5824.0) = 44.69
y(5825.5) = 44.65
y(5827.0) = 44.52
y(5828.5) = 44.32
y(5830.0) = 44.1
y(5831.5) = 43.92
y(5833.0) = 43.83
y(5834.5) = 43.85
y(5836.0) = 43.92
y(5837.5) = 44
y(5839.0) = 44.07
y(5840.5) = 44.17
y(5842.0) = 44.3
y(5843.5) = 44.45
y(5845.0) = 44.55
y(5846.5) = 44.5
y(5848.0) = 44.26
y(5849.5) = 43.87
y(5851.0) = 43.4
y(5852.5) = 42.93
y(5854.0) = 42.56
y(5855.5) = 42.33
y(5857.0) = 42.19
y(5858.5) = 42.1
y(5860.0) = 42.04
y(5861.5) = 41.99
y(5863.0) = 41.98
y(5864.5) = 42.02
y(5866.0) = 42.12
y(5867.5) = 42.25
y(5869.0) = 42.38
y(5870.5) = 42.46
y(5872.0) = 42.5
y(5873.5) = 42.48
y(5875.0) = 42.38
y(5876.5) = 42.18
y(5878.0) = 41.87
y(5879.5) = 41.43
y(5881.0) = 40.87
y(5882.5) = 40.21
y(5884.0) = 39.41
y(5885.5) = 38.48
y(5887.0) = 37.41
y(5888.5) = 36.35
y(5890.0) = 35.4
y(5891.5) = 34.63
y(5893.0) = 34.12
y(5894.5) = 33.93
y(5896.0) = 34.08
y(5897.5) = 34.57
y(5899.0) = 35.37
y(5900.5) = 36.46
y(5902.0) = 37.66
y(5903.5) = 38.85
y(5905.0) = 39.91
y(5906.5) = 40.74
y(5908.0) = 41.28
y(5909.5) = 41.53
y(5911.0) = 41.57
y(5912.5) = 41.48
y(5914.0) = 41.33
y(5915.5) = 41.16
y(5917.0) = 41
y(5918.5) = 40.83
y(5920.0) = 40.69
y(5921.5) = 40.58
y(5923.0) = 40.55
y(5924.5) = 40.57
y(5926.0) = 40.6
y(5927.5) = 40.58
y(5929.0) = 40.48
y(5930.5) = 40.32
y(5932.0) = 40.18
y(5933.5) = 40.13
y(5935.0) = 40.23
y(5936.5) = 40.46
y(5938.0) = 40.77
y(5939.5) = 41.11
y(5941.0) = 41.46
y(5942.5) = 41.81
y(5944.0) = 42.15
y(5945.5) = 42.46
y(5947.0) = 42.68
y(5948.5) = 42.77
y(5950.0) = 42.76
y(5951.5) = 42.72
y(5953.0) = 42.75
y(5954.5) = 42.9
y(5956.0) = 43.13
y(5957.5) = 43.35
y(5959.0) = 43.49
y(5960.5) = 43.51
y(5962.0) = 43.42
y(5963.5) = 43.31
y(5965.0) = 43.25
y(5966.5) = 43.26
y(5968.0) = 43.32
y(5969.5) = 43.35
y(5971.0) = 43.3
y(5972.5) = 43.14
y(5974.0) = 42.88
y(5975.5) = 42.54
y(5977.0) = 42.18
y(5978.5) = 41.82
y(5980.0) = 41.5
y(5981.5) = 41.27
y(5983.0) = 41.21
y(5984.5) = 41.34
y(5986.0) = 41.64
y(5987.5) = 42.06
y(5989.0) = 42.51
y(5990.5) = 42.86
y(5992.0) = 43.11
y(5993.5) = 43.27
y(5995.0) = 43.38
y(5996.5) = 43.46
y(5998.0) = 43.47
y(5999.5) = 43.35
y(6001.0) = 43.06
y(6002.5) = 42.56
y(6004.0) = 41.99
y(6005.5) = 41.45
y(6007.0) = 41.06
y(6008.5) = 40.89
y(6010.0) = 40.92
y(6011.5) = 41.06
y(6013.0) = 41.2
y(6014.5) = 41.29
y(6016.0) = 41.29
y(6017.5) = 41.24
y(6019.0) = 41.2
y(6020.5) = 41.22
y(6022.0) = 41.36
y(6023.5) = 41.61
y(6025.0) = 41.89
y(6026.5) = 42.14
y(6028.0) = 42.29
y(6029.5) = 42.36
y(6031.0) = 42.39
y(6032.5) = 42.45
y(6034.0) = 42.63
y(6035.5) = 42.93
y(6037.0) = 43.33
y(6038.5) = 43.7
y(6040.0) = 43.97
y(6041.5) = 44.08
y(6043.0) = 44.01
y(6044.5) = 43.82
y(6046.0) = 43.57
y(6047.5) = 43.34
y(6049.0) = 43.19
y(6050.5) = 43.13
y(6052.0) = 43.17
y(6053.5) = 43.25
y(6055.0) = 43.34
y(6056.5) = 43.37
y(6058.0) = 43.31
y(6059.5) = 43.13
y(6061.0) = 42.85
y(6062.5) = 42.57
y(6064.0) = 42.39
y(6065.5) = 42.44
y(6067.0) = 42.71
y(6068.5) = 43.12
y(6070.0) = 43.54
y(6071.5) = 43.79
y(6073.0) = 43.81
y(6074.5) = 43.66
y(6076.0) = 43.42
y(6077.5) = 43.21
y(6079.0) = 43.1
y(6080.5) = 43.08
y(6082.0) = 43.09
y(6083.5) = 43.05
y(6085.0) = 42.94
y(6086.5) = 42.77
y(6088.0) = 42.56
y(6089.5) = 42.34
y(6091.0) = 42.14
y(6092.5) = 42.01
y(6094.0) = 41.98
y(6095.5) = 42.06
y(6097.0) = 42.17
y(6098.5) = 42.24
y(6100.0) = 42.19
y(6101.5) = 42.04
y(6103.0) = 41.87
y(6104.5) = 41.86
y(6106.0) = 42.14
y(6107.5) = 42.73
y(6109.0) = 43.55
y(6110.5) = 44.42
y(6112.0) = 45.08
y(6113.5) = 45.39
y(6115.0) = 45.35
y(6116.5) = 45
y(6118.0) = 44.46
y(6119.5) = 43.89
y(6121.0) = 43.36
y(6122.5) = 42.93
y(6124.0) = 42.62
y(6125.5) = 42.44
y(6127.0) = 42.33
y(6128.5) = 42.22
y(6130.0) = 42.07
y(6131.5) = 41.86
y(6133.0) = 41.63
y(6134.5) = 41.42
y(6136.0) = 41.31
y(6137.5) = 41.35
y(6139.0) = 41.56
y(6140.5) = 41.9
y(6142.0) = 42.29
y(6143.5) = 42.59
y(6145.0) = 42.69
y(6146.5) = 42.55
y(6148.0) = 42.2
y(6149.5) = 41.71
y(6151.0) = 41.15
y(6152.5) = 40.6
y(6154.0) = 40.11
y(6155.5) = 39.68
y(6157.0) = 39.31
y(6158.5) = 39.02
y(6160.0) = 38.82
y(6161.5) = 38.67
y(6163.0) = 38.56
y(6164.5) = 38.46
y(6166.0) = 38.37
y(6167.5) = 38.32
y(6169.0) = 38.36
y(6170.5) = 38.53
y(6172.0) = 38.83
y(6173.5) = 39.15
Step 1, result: 41.3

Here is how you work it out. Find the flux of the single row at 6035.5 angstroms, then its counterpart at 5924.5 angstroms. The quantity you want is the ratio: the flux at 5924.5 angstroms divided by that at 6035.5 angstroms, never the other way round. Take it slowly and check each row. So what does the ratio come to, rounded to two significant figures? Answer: 0.95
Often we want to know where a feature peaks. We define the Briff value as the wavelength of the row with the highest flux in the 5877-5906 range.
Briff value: 5878.0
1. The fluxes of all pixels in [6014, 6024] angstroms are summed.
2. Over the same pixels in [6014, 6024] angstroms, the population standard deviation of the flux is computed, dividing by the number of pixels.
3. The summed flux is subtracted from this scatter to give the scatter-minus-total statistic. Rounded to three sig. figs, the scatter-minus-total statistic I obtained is -289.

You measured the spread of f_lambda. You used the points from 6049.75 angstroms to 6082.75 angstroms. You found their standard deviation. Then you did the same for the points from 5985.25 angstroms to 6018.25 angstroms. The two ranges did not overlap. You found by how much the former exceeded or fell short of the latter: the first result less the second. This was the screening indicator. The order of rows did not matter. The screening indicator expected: -0.6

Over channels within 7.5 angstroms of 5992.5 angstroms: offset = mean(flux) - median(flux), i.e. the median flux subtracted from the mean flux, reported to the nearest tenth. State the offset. -0.3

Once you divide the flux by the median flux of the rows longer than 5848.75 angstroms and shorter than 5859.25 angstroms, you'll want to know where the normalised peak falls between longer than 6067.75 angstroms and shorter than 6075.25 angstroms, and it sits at 6073.0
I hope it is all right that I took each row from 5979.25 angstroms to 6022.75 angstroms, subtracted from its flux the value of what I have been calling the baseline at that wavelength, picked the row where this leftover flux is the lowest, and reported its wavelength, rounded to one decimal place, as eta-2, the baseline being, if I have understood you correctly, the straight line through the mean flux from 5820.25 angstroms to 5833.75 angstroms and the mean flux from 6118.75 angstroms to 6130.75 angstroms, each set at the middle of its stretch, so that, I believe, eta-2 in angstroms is 6008.5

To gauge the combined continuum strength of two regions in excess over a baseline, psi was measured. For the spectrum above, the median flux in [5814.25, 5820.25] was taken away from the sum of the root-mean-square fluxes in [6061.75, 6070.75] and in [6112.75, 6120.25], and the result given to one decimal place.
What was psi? 43.5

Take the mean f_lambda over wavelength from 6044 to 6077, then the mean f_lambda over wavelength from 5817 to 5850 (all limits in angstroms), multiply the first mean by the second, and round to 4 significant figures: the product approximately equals 1914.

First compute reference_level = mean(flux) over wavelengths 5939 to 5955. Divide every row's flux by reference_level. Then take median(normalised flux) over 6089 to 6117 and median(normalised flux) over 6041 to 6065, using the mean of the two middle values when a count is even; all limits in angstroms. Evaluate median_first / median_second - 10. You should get -9.03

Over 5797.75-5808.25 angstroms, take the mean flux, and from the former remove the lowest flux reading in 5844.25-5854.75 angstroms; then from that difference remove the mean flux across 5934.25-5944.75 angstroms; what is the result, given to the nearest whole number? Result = -39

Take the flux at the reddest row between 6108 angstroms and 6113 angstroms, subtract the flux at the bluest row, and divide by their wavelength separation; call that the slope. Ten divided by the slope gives 20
